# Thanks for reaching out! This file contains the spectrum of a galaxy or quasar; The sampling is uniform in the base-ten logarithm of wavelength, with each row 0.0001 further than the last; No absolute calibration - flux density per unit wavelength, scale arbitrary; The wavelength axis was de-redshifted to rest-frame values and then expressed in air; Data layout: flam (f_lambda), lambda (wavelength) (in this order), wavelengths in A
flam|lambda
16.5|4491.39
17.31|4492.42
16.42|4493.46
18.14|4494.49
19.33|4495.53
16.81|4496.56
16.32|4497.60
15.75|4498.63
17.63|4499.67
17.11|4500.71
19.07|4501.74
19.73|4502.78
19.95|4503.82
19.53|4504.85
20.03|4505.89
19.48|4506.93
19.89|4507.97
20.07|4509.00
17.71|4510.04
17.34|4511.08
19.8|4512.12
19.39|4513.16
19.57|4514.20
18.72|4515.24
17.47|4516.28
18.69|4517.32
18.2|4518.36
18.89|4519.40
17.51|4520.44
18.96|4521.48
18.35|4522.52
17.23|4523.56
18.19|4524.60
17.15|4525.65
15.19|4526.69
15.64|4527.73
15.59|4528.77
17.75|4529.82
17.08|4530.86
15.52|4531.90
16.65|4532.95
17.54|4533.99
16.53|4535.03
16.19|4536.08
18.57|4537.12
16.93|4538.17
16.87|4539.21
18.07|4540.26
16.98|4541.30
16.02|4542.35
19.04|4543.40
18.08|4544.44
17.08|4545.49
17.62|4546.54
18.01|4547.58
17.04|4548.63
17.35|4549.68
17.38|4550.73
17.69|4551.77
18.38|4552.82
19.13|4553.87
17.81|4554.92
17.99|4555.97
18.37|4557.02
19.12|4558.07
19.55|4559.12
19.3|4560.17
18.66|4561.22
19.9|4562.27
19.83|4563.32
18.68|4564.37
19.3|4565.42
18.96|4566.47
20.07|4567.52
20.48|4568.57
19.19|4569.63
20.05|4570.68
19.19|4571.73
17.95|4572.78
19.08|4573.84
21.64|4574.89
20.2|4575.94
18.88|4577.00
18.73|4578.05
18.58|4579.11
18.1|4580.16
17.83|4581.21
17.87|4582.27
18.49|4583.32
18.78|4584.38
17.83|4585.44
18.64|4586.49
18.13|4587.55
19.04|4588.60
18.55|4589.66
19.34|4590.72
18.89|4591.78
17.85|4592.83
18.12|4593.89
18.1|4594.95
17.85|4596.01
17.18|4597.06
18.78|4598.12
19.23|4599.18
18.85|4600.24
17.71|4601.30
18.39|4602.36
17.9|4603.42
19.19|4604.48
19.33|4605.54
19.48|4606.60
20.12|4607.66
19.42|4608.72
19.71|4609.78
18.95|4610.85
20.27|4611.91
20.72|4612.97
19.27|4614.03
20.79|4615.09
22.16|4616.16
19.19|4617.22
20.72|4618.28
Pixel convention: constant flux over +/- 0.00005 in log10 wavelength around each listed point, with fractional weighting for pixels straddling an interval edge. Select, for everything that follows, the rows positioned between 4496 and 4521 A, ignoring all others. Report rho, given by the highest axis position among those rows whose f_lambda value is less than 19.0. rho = 4520.44 A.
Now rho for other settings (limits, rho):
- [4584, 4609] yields 4603.42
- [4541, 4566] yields 4564.37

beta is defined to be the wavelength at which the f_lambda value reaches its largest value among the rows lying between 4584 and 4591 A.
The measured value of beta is 4590.72 A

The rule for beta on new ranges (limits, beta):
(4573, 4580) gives 4574.89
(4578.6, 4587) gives 4584.38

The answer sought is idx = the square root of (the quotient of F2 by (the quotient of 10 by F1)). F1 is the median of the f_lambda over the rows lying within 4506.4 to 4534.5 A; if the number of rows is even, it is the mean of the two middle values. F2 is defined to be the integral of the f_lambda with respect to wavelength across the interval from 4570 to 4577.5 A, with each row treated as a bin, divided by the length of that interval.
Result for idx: 5.9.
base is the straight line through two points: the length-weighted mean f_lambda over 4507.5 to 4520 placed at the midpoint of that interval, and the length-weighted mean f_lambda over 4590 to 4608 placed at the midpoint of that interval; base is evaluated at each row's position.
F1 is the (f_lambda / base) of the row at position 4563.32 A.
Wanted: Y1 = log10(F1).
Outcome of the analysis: 0.03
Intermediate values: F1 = 1.06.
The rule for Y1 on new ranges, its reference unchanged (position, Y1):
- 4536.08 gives -0.06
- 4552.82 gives -0.01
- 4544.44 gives -0.02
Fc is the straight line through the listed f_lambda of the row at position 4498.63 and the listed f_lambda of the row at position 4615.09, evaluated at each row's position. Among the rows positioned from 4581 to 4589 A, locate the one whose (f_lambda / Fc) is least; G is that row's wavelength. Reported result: 4585.44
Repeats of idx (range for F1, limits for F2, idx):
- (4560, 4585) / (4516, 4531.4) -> 5.8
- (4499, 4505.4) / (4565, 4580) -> 6.1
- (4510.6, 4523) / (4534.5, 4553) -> 5.7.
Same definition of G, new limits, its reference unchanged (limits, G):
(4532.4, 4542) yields 4536.08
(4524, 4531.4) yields 4526.69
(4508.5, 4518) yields 4516.28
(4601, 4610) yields 4601.30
